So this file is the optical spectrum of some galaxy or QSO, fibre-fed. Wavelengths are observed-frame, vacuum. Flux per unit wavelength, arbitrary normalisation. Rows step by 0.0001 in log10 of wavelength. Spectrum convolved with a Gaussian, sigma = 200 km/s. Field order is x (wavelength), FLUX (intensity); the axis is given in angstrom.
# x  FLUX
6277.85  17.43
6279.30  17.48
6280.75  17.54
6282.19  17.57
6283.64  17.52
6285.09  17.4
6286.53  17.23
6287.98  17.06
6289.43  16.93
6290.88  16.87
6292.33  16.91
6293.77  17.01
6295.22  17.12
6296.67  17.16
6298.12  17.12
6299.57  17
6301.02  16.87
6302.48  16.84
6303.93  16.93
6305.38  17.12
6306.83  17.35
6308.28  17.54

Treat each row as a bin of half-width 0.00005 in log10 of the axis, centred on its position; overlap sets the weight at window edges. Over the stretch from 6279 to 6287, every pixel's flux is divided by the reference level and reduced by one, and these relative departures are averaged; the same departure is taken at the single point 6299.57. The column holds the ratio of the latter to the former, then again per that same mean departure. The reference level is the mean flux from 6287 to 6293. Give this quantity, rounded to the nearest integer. 4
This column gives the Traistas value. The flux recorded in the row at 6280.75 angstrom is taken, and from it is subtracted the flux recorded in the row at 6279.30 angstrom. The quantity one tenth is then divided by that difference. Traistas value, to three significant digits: 1.67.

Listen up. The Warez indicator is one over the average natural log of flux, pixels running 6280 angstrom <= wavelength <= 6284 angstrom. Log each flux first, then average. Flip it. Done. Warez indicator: 0.3491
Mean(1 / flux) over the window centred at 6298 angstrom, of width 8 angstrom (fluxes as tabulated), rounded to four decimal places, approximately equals 0.0586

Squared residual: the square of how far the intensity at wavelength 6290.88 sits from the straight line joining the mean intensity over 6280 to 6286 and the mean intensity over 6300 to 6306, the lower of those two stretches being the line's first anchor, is 0.17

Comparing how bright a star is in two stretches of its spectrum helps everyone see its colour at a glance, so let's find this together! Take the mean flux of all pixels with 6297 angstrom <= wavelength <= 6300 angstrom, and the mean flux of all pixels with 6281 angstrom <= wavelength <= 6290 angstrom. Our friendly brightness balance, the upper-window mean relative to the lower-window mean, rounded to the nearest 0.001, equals 0.987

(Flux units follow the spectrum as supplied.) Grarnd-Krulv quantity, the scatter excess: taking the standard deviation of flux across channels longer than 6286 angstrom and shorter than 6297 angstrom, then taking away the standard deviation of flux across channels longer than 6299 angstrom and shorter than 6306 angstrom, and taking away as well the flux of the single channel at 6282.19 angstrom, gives -17.55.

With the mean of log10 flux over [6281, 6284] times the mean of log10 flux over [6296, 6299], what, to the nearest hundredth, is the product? 1.54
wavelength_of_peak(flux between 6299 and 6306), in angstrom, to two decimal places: 6305.38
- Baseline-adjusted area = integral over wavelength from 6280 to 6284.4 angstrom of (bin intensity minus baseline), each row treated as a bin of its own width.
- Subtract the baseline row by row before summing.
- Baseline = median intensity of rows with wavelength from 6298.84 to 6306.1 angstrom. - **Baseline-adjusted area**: 2.7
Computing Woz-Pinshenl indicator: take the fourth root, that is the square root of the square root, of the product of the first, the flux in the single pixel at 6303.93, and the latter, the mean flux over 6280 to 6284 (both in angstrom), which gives 4.15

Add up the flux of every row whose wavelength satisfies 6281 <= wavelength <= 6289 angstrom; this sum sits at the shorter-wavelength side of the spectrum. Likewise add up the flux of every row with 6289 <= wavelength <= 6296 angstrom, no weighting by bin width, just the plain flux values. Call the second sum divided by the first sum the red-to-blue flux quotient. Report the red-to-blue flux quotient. 0.98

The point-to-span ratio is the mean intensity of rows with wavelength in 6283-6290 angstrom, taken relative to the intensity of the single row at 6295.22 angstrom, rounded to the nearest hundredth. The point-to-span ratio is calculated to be 1.01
